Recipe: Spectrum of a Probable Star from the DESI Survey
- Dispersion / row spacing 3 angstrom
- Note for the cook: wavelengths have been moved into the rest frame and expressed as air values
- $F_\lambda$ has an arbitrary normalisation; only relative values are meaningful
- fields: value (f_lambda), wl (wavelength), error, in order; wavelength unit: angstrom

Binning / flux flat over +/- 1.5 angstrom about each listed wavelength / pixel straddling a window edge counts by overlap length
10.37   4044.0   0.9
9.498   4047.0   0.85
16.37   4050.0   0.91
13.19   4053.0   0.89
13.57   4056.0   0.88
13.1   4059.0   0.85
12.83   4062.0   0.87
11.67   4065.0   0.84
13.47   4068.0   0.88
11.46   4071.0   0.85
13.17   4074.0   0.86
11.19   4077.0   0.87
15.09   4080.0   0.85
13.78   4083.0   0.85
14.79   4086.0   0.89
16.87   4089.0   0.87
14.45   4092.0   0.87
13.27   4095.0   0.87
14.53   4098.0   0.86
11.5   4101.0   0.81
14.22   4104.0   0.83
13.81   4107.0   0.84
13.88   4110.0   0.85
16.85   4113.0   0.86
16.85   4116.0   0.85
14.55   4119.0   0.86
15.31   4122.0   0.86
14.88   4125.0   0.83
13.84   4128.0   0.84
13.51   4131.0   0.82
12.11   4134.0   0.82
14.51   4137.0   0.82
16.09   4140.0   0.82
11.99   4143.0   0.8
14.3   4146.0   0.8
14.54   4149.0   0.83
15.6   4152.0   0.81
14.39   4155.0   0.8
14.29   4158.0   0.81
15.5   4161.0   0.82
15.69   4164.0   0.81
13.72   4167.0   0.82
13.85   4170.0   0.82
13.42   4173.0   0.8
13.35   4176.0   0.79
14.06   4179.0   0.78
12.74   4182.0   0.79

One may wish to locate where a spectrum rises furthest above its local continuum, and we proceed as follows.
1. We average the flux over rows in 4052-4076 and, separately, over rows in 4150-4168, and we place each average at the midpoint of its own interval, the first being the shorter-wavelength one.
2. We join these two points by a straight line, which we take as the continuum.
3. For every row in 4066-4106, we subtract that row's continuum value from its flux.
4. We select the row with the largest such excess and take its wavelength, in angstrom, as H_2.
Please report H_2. 4089.0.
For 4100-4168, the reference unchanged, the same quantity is 4113.0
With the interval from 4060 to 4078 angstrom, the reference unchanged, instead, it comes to 4068.0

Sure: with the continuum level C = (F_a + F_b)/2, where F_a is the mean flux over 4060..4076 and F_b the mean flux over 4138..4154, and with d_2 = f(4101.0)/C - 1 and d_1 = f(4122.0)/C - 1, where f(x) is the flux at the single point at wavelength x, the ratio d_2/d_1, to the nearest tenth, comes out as -1.1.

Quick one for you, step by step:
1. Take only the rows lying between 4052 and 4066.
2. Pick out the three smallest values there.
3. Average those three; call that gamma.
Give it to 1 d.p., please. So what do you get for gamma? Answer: 12.5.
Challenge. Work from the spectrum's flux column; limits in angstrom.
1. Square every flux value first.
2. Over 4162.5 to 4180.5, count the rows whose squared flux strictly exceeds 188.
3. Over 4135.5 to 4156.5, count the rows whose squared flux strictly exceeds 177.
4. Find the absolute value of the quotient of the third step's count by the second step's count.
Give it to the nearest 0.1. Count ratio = 1.5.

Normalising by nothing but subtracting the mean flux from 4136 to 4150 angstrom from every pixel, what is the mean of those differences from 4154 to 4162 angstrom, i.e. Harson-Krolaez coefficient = 0.4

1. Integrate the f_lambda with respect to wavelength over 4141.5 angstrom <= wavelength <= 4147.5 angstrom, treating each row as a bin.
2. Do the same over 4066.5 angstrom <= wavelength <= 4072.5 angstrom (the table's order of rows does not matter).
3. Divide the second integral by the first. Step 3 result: 0.95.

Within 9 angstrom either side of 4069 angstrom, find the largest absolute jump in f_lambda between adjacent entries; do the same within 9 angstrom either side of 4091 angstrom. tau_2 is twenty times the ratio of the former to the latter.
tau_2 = 17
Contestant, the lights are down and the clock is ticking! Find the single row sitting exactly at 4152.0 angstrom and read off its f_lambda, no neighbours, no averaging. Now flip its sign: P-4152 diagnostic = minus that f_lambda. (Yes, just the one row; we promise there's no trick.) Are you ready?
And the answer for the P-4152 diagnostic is -15.6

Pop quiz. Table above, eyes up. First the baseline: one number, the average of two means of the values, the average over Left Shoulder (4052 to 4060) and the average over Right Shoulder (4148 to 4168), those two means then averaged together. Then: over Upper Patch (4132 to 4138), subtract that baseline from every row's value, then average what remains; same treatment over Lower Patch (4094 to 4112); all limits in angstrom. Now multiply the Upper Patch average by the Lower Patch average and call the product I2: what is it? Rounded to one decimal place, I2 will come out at 0.4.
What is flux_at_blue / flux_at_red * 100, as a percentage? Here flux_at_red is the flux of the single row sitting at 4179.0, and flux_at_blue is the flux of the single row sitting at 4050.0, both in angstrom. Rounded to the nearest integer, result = 116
